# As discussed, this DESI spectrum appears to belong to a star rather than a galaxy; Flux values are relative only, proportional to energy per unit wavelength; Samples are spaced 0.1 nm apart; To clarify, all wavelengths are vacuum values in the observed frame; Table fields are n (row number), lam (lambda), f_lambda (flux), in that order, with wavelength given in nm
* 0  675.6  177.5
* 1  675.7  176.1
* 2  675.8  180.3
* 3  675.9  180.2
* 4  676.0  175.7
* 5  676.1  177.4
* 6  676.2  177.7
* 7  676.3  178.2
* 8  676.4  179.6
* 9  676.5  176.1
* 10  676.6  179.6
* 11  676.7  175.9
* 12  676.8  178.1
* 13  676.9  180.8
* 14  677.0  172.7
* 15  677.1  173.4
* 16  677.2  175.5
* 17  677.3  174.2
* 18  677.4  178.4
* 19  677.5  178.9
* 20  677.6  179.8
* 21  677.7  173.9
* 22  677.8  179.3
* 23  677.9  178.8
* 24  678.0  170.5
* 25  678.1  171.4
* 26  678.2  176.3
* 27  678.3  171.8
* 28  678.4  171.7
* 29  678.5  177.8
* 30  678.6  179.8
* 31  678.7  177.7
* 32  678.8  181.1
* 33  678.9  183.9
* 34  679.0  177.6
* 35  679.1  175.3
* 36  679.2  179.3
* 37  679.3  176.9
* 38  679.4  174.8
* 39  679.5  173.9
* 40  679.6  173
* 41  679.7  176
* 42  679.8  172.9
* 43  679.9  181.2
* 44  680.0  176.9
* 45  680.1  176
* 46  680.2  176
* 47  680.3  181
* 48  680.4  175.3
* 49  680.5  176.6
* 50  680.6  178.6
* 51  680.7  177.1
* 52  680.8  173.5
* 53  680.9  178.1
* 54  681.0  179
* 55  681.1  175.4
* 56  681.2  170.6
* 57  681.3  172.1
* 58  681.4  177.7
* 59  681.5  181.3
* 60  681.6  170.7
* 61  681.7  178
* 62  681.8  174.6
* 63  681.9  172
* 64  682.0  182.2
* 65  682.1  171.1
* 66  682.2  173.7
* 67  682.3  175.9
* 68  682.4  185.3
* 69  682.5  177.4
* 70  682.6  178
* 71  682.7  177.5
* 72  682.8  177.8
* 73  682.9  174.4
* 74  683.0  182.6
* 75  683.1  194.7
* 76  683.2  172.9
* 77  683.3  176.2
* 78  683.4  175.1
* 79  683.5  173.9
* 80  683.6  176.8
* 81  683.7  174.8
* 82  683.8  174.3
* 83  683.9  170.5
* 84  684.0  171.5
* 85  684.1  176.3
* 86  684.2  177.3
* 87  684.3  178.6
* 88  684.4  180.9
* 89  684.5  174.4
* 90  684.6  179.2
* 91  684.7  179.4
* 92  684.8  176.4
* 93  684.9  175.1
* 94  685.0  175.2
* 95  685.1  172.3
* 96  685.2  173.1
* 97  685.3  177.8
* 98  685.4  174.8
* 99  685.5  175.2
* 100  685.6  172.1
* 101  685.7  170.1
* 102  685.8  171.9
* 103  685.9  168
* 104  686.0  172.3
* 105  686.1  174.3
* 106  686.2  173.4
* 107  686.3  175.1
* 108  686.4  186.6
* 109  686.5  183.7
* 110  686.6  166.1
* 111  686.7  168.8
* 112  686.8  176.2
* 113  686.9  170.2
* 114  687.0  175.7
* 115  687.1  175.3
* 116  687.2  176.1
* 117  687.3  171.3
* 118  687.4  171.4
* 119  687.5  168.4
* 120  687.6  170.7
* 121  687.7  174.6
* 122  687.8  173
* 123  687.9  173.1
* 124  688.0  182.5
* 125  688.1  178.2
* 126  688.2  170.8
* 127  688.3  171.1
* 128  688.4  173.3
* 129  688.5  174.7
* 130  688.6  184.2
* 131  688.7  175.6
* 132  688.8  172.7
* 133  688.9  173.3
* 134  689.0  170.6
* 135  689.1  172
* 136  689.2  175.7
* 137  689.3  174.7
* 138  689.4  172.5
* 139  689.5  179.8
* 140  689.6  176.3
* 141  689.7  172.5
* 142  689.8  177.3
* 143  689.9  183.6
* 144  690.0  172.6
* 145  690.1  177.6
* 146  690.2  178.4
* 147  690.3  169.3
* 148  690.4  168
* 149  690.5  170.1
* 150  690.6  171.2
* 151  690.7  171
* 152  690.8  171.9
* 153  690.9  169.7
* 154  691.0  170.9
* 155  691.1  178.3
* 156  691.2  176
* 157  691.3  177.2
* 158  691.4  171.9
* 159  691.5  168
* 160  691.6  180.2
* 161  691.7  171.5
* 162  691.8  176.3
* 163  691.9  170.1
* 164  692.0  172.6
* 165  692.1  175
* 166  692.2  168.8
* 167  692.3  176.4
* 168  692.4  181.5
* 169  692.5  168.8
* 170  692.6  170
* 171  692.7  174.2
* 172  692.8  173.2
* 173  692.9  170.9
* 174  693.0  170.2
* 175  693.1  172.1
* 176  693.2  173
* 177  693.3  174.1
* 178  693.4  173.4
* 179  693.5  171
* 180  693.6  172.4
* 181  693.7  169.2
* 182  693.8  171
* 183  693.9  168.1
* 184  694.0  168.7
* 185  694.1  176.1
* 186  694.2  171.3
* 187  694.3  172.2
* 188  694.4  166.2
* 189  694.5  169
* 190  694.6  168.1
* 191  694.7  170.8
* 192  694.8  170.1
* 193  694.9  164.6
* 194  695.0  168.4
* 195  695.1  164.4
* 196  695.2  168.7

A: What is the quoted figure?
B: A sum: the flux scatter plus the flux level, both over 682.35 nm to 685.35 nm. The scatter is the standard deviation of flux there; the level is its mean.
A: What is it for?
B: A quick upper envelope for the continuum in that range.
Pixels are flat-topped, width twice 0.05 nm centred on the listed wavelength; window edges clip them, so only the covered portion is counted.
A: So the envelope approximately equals 182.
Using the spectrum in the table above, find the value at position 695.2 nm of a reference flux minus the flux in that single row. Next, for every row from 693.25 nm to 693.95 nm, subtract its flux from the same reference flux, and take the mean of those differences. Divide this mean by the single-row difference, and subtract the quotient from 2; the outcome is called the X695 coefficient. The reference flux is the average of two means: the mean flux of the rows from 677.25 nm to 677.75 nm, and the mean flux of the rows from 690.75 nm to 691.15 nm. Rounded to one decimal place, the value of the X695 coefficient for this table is 1.4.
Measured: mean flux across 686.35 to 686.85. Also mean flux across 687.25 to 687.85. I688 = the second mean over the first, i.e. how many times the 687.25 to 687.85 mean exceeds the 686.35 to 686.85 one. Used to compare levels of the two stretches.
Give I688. 0.97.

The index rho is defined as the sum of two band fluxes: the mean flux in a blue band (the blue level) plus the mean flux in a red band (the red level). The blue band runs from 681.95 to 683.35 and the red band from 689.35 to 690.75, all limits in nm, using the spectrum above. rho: 353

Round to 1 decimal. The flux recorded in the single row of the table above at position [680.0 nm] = 176.9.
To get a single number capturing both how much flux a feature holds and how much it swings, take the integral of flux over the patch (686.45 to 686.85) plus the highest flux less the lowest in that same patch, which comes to 87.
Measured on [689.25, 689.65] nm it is 78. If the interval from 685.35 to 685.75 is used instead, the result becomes 74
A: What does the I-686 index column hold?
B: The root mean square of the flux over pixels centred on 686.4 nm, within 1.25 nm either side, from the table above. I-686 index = 174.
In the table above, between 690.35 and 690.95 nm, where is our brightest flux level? 690.8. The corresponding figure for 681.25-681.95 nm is 681.5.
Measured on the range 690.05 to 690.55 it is 690.2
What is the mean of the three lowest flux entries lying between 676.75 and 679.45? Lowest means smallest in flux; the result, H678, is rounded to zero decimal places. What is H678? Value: 171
